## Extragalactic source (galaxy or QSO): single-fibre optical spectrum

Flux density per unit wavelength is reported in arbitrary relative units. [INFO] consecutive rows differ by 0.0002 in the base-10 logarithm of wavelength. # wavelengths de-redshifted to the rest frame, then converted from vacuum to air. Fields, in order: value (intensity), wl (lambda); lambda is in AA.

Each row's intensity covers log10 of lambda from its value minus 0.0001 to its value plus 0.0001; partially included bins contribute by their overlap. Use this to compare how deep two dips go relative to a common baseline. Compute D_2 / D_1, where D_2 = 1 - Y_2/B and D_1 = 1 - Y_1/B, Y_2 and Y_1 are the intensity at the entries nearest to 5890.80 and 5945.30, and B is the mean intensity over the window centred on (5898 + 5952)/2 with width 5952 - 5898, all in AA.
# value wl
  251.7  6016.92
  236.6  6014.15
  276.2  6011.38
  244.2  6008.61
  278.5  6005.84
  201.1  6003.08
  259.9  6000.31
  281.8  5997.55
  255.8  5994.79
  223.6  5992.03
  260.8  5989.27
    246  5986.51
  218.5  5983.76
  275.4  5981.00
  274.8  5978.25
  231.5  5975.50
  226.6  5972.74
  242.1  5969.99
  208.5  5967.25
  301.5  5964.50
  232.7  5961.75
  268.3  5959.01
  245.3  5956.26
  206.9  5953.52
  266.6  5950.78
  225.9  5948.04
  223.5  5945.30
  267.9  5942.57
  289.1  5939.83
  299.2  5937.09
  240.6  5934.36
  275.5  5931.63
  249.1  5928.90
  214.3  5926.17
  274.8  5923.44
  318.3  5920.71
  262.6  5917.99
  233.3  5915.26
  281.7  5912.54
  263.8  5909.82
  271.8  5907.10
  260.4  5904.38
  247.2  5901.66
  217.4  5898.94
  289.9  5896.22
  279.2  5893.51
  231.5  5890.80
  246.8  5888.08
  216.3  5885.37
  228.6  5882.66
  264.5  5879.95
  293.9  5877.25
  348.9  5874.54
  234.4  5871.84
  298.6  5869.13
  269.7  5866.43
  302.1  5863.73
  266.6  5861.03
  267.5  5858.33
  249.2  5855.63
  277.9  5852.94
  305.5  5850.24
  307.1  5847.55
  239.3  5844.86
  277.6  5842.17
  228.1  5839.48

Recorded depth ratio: 1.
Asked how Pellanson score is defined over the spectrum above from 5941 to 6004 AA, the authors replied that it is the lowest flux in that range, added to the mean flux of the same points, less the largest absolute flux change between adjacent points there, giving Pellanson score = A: 354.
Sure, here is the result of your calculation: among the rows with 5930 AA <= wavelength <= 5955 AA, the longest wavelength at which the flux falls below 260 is 5953.52 AA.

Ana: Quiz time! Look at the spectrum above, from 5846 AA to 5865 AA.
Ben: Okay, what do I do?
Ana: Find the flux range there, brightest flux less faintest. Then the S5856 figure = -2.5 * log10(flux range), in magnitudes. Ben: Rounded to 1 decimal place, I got -4.4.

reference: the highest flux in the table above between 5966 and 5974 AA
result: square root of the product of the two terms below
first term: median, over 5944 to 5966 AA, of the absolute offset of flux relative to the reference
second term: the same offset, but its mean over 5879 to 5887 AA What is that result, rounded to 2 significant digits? 21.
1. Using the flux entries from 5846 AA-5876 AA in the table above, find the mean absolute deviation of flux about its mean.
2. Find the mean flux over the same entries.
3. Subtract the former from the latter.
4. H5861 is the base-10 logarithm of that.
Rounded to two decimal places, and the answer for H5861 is 2.41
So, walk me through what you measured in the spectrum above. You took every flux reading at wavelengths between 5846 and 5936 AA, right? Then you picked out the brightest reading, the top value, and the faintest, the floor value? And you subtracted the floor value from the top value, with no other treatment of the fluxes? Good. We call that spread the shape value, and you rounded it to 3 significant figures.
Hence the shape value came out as 135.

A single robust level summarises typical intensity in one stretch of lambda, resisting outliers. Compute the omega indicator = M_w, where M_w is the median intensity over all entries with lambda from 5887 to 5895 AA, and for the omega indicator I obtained 247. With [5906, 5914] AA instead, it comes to 272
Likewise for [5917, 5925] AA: 275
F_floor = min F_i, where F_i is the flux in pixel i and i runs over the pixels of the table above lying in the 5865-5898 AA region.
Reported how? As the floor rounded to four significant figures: 216.3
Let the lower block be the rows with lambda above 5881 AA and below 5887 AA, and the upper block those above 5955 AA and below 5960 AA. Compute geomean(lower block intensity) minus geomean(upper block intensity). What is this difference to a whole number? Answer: -34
